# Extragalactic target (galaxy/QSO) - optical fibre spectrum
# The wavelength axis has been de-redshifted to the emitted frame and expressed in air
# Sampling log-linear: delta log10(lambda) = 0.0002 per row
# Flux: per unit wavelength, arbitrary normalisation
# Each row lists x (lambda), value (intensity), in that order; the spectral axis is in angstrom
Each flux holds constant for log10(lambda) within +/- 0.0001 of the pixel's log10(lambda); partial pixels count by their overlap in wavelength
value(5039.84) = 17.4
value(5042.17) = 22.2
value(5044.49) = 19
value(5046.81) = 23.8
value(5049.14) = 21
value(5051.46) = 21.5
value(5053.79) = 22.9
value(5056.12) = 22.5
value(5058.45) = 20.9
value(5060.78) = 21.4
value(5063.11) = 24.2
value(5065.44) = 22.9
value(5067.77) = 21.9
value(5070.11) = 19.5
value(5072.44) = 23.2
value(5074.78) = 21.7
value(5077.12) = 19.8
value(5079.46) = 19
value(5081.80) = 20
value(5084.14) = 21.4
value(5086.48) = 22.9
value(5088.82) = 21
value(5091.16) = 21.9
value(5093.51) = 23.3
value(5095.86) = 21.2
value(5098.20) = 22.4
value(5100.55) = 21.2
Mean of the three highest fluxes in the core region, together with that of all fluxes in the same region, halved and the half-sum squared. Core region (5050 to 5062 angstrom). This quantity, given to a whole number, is 487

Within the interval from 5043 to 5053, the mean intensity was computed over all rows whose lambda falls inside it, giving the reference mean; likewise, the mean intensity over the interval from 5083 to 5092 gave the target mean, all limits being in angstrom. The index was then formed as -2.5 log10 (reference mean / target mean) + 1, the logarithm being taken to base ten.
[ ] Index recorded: 1.02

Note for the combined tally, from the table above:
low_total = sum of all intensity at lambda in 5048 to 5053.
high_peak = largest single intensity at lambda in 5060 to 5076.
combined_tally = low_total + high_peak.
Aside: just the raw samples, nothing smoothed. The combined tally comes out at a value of 67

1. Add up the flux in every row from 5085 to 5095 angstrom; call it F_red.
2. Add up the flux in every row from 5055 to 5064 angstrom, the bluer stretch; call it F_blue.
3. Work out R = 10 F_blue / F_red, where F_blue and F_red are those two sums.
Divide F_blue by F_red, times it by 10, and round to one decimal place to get 10.0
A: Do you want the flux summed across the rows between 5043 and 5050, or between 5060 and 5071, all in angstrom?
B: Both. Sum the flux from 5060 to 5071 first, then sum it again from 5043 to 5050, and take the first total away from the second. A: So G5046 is -46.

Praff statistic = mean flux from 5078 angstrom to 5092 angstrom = 21.0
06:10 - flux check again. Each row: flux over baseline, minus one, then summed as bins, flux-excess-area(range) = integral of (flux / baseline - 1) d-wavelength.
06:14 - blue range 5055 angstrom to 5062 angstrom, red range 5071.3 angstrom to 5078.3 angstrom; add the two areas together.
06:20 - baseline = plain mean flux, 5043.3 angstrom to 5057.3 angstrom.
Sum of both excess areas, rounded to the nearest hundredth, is -0.13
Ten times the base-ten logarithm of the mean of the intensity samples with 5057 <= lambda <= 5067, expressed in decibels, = 13.5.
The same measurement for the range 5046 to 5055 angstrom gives 13.5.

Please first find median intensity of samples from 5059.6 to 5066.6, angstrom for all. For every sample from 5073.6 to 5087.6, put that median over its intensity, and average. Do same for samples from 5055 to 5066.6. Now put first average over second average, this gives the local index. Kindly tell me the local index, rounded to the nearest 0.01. 1.08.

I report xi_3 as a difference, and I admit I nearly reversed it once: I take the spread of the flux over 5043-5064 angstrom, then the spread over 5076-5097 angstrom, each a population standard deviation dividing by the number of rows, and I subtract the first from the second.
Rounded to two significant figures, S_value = -0.19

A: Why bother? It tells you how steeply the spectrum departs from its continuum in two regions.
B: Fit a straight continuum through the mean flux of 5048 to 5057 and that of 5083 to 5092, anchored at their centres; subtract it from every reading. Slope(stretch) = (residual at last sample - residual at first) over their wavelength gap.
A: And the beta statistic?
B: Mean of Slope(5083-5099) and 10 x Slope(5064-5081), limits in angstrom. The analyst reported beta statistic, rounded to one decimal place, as -1.3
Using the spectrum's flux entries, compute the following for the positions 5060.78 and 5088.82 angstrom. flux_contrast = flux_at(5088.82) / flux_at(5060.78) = 0.98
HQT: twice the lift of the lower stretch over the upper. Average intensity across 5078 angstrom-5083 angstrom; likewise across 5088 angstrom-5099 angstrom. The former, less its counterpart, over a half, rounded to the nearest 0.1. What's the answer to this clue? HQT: -4.9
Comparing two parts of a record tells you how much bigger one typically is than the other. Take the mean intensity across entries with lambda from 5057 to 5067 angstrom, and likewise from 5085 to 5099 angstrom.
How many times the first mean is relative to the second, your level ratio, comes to 1.01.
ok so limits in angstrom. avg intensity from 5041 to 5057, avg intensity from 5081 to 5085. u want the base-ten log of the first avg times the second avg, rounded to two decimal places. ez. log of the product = 2.66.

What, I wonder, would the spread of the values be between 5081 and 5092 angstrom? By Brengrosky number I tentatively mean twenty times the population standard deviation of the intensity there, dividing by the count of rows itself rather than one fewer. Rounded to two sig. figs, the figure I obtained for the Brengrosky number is 19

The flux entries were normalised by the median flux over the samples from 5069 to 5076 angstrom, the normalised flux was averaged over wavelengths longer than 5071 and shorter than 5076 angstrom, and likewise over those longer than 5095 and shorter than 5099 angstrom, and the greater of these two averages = 1.03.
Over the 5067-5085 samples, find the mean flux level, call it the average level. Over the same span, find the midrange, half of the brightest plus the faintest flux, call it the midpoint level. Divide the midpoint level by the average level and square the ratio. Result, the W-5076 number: 1.03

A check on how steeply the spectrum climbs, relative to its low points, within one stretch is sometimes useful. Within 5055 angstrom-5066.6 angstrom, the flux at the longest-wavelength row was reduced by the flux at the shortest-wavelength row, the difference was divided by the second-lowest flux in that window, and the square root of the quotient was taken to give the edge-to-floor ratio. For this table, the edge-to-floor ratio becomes 0.137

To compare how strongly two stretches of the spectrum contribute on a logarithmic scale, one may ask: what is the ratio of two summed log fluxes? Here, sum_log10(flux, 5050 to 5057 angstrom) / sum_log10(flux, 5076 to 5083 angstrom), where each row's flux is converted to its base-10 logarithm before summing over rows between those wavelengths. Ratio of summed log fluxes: 1.04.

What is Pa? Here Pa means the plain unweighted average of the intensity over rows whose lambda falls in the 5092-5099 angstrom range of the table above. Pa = 22.3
